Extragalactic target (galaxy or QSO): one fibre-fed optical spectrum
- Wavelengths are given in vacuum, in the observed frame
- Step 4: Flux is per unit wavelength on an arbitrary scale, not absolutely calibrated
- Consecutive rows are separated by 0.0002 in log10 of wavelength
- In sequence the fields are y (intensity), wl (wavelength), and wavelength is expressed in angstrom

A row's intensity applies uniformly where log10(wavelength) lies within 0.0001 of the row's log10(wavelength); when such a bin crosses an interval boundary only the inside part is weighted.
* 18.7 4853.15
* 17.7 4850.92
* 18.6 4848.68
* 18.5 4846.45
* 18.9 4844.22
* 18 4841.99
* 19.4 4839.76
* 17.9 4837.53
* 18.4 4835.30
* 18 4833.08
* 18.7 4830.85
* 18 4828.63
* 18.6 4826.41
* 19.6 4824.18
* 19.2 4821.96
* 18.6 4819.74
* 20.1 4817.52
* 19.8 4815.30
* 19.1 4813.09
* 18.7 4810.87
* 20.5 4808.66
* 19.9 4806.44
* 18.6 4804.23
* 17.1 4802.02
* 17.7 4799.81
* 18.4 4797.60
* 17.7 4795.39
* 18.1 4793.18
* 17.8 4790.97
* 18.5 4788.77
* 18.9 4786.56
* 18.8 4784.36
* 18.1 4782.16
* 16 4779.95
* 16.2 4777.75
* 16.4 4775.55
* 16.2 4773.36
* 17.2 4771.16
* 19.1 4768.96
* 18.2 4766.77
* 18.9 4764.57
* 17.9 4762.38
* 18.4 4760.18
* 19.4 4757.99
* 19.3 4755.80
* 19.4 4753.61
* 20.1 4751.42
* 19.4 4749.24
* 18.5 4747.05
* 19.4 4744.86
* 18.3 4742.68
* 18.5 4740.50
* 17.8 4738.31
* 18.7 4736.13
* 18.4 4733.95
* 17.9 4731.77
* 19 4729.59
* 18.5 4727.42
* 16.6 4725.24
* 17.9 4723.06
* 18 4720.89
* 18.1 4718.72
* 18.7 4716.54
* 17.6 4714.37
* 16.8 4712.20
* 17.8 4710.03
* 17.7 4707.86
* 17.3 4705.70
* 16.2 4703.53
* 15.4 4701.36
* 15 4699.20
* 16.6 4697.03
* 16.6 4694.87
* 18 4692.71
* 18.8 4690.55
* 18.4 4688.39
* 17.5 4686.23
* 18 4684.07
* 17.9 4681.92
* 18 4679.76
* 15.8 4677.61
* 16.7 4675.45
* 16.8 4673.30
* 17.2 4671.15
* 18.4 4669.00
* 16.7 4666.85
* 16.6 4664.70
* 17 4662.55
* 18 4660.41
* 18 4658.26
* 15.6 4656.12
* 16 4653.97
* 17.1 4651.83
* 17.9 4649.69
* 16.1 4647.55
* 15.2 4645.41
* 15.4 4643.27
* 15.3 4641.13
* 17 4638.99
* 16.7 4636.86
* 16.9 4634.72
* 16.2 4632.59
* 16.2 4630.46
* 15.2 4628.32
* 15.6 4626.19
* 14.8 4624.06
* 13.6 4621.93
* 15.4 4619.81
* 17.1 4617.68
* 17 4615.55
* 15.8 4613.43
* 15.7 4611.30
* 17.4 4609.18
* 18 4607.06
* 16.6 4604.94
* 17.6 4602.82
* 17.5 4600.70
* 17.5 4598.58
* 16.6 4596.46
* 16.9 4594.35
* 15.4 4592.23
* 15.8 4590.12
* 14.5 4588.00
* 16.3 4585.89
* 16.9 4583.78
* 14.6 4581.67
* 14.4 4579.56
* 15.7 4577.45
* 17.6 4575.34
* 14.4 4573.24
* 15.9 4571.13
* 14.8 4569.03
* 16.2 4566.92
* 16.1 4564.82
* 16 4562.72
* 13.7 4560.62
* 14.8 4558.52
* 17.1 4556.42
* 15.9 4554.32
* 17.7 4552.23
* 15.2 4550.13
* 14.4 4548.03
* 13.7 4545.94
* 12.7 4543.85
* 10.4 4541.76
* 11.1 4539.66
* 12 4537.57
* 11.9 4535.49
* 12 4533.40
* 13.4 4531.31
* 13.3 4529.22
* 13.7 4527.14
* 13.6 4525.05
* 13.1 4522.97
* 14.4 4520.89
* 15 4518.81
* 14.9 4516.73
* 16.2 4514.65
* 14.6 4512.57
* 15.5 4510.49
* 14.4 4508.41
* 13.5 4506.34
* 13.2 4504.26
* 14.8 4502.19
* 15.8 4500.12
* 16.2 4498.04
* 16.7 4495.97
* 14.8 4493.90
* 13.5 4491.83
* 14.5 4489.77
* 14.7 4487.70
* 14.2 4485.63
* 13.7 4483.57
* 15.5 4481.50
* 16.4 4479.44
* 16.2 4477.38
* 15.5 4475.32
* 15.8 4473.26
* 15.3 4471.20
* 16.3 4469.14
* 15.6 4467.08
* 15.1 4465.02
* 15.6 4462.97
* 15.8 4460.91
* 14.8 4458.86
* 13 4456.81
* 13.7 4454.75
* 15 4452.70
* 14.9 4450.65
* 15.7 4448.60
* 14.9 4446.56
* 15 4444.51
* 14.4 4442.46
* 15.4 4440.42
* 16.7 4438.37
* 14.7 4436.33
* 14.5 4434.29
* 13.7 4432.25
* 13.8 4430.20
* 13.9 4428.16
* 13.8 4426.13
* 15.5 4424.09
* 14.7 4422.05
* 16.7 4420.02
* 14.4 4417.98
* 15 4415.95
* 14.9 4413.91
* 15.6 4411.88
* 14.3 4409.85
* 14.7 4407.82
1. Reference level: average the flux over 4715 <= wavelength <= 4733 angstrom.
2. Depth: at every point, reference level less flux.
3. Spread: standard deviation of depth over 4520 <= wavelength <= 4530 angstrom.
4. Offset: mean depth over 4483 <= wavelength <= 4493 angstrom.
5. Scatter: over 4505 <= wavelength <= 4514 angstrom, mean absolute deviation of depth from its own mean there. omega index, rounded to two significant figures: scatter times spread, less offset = -3.7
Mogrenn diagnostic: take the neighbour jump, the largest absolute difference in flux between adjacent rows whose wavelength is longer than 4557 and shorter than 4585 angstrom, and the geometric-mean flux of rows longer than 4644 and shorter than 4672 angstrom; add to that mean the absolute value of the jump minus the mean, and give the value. 30.6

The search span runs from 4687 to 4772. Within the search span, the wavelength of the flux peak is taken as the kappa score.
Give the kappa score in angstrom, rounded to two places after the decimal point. 4751.42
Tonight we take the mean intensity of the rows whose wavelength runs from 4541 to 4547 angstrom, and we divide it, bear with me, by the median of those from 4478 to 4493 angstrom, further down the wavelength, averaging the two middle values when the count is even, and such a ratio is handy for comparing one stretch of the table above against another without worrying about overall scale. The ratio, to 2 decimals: 0.85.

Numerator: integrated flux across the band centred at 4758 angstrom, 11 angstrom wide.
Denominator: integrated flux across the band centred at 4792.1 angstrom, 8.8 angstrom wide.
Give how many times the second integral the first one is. 1.3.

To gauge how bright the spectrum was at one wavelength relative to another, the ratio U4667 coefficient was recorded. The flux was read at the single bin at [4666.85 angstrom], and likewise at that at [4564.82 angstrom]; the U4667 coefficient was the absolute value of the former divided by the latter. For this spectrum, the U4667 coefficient 1.04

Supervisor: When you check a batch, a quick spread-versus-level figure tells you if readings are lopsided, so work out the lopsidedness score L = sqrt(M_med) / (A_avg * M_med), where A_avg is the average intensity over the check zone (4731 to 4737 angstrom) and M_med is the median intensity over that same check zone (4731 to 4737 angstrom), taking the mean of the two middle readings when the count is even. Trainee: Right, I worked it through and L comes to 0.0127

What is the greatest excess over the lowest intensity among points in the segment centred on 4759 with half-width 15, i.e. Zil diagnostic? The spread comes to 3.90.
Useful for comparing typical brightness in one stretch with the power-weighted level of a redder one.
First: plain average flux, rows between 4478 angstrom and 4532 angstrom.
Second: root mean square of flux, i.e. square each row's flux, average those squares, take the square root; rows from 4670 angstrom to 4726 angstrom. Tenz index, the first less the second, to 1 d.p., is -2.7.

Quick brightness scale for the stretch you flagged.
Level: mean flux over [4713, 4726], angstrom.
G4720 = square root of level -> 4.22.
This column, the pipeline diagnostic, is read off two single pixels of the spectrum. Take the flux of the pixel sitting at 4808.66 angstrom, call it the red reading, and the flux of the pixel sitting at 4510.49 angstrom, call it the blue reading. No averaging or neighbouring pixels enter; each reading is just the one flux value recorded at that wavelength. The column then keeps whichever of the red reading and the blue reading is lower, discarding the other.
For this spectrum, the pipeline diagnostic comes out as 15.5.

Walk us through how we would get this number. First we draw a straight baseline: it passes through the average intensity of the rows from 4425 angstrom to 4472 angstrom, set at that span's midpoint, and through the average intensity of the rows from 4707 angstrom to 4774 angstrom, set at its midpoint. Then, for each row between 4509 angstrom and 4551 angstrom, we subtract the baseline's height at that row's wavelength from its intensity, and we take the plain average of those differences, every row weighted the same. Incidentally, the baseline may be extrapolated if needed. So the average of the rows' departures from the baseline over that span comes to -2.27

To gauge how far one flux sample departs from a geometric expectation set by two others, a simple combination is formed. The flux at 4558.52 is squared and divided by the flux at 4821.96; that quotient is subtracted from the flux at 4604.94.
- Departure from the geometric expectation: 5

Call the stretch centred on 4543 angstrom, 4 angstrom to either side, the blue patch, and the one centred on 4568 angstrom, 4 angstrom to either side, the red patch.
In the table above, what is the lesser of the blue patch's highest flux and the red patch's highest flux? 13.7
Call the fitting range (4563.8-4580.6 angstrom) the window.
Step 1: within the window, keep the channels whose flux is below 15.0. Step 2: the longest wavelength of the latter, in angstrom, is 4579.56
